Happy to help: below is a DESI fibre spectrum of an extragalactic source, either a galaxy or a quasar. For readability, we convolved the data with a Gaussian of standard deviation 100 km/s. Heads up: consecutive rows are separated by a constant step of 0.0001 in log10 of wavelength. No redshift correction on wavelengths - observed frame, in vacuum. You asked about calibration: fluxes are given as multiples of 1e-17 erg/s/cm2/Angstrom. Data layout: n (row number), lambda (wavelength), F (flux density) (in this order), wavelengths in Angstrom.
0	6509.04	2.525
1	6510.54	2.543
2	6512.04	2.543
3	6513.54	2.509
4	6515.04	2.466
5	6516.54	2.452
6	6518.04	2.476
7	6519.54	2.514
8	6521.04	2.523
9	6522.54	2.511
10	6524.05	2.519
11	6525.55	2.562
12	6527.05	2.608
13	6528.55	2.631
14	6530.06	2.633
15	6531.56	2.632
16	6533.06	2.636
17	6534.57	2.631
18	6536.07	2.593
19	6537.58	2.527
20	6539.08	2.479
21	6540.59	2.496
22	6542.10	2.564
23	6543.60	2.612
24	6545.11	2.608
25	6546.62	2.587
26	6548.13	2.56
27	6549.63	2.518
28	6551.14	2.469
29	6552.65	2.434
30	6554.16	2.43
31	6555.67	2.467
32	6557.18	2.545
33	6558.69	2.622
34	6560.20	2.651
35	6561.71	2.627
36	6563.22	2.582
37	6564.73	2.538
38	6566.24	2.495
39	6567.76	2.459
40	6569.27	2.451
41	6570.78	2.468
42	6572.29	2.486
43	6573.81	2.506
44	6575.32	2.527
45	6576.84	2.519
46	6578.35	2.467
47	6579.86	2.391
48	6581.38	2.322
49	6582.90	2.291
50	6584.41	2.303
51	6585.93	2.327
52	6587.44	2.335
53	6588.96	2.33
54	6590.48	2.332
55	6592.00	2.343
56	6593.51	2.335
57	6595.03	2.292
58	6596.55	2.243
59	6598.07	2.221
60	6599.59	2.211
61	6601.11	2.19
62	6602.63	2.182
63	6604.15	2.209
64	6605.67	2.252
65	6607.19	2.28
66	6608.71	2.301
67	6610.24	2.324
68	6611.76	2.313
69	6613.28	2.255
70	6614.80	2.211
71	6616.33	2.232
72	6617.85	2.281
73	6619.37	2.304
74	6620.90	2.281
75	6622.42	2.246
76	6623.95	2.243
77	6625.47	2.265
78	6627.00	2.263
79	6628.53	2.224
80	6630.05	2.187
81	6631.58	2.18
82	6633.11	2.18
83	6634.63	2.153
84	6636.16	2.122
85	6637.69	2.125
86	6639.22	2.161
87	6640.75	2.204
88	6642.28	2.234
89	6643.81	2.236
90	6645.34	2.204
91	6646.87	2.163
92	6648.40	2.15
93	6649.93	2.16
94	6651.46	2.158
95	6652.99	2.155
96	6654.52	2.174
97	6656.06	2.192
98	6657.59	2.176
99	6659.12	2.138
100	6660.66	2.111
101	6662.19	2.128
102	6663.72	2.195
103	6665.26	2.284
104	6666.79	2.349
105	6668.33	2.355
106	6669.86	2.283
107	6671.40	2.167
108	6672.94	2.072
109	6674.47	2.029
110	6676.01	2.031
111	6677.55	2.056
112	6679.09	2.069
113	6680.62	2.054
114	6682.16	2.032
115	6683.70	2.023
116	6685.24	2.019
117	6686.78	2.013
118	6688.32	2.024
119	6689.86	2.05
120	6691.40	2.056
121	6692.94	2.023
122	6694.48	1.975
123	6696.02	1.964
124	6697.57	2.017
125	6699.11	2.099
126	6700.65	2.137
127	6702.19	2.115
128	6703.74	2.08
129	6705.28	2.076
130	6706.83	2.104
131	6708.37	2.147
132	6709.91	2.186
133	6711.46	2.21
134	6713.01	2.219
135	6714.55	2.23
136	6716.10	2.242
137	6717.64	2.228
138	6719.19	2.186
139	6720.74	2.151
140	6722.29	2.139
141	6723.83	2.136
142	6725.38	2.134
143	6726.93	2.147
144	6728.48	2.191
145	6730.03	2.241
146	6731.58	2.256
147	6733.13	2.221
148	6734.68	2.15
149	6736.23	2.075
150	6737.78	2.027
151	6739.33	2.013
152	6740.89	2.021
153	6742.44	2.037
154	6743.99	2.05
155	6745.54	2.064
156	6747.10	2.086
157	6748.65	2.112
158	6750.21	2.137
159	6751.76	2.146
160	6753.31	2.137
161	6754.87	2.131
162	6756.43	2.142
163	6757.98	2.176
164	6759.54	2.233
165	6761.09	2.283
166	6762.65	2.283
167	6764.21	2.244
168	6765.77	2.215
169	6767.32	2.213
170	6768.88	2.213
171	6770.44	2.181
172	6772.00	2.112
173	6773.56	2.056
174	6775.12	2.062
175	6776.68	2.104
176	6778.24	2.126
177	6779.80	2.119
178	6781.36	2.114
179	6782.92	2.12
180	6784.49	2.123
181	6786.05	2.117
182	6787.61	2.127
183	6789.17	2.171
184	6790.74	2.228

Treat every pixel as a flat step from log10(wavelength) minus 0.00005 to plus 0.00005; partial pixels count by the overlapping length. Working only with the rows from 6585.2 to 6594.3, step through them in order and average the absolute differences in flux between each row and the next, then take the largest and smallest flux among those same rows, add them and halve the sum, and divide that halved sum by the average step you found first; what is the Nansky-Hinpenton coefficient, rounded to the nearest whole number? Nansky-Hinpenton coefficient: 343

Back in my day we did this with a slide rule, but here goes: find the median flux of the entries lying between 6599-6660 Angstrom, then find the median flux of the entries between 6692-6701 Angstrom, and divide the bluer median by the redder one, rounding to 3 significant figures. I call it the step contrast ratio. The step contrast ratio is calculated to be 1.09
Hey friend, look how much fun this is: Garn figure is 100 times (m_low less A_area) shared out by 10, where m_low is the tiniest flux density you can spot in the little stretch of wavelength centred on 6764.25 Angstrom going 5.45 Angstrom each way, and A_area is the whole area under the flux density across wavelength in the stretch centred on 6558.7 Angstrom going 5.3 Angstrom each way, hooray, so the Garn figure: -249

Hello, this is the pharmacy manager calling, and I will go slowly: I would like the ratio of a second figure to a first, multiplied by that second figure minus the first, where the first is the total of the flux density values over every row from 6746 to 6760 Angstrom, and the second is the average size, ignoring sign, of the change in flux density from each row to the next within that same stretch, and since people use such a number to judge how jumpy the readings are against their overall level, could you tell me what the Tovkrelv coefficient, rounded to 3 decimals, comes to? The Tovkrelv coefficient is -0.022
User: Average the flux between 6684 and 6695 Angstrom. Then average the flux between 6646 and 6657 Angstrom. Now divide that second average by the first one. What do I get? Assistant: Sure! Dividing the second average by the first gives 1.07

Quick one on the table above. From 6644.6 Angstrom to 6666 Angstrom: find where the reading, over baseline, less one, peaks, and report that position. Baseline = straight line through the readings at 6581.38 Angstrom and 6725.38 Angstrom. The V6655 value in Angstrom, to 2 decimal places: 6665.26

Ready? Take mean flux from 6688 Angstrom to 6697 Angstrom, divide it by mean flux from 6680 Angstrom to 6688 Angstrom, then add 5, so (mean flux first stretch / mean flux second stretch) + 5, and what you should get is 5.99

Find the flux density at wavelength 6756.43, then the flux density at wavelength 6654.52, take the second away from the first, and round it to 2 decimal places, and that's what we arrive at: -0.03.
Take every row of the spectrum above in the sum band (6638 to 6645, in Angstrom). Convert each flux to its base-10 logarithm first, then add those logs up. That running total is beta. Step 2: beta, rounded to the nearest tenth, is 1.4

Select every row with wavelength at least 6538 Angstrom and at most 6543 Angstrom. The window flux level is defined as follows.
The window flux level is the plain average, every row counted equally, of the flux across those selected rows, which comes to 2.5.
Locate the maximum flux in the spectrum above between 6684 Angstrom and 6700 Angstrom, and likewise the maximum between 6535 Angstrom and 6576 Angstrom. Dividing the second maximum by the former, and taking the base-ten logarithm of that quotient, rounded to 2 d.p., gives 0.10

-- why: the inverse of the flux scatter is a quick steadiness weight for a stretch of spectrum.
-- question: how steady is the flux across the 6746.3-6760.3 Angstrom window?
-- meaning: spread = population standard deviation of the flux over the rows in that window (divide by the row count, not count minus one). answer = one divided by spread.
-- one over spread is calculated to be 26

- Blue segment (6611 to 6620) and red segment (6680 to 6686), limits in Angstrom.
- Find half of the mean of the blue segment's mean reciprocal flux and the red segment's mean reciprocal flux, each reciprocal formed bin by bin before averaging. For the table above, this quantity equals 0.233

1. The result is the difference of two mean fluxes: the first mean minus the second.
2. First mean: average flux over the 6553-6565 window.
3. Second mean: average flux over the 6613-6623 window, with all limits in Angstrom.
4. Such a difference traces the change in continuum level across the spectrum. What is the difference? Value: 0.30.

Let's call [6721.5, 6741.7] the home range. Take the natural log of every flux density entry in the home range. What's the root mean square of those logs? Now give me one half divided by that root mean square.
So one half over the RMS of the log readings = 0.659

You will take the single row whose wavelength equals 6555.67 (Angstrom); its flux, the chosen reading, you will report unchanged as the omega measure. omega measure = 2.467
